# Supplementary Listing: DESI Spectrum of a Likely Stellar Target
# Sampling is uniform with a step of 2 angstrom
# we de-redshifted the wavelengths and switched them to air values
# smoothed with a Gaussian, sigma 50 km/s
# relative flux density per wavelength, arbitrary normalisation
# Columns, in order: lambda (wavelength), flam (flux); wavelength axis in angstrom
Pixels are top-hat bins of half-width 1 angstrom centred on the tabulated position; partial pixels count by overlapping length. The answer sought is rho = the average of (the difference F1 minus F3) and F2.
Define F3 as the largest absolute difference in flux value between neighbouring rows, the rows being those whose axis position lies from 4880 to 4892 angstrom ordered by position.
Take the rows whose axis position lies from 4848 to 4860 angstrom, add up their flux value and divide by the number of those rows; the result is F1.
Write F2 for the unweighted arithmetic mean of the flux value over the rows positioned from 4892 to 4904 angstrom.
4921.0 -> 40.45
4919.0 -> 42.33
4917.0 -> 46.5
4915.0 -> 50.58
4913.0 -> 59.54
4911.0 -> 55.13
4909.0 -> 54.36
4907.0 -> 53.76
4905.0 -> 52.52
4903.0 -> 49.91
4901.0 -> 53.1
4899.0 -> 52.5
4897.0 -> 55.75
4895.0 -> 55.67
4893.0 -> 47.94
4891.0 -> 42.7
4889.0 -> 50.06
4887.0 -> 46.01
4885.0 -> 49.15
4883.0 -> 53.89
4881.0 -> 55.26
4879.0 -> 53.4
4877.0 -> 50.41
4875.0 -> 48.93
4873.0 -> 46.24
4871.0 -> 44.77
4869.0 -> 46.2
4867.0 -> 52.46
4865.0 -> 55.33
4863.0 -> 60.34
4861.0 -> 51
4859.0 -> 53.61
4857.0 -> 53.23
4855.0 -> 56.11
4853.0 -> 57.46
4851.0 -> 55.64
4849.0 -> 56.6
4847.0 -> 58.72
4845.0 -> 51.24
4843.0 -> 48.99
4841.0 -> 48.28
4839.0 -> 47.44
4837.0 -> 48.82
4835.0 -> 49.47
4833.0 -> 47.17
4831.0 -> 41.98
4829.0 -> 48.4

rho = 50.3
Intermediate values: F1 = 55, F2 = 52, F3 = 7.36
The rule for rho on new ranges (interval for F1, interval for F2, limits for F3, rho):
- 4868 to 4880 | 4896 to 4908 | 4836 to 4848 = 46.9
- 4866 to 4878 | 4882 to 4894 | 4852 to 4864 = 43.6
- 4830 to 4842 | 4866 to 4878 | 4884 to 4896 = 43.8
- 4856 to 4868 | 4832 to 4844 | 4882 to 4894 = 47.7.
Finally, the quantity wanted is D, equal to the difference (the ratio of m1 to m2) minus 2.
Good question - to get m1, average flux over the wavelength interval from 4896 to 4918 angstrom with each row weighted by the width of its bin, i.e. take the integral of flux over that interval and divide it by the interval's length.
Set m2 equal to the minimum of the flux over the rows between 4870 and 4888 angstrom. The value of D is -0.81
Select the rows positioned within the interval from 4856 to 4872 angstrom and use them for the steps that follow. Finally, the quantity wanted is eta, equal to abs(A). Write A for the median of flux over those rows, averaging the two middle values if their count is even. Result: 53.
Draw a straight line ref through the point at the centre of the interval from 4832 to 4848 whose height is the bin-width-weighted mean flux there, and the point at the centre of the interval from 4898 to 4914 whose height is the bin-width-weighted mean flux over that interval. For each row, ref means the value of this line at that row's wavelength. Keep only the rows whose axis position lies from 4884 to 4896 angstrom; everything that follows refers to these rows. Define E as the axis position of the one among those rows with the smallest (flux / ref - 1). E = 4891.0 angstrom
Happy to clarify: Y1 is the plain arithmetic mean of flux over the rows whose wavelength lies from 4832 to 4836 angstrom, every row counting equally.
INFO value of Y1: 48.3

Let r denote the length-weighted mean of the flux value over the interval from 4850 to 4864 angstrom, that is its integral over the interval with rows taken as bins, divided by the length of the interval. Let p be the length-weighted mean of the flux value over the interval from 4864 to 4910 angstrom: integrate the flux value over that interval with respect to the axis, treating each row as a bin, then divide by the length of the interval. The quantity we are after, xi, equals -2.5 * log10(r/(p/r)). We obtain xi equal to -4.45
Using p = 50.9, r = 55.3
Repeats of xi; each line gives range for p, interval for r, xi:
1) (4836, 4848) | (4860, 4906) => -4.28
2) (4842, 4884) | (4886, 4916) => -4.27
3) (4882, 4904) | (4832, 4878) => -4.31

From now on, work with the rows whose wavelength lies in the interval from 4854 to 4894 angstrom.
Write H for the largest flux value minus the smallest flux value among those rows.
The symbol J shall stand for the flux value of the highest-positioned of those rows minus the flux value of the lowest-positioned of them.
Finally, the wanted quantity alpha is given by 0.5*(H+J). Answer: 5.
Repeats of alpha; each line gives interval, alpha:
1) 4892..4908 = 7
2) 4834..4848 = 10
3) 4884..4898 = 10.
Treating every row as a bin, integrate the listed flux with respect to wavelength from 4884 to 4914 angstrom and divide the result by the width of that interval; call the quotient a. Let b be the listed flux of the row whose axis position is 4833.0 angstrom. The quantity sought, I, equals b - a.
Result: -5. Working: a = 51.9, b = 47.17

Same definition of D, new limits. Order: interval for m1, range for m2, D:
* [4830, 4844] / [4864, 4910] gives -0.89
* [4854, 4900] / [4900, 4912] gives -0.97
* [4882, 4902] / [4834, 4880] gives -0.87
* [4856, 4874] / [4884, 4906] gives -0.79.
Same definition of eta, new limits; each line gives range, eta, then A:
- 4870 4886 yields 50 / 50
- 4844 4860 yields 56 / 56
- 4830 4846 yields 49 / 49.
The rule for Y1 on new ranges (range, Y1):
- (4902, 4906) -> 51.2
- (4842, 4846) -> 50.1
